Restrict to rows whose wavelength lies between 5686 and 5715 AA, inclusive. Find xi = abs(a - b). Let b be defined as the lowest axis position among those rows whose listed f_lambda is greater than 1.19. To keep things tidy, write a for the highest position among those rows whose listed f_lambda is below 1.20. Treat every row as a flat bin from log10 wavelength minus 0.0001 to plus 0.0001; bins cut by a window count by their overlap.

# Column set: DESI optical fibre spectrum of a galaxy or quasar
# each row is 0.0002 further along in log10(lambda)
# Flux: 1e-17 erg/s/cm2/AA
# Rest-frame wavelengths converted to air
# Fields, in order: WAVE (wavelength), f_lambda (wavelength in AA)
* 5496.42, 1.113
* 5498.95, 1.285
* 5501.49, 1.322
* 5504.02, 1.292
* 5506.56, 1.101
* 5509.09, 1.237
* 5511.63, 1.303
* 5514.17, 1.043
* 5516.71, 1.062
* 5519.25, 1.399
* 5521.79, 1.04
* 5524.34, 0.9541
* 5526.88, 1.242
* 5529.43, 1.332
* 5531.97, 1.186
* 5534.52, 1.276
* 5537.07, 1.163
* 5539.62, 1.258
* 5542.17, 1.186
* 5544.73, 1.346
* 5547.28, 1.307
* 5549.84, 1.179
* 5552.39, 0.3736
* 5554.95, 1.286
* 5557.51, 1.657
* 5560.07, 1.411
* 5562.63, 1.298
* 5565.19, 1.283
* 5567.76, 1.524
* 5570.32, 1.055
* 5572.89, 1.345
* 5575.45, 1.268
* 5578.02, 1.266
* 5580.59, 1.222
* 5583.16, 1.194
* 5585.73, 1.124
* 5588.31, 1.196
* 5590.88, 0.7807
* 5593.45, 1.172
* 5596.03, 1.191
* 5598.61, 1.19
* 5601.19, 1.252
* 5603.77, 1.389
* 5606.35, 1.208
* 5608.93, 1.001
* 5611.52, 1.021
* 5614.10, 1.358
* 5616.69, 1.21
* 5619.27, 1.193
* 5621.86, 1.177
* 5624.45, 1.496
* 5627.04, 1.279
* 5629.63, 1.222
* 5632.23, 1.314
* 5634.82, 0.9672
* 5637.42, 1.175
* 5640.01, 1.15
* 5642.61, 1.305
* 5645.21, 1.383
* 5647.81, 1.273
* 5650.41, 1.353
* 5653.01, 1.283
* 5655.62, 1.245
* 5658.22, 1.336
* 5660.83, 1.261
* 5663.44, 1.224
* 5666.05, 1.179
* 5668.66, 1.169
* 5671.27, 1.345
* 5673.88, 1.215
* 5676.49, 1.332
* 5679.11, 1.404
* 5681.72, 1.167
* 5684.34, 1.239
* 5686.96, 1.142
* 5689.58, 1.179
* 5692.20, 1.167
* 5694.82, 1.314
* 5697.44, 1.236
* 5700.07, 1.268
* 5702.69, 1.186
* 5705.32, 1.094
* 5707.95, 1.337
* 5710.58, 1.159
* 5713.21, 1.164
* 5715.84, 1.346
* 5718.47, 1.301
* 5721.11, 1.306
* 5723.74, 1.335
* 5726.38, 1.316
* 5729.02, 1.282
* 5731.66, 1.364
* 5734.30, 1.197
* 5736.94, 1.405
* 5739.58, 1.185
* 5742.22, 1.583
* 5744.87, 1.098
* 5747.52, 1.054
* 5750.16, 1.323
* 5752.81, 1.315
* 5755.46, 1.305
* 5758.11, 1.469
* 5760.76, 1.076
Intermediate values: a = 5713.21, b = 5694.82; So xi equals 18.4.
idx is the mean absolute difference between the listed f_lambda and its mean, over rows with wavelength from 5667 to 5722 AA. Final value 0.074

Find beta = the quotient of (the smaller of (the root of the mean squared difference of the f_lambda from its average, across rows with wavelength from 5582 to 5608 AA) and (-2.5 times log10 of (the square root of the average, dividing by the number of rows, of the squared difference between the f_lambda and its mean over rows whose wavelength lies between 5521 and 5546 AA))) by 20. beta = 0.0073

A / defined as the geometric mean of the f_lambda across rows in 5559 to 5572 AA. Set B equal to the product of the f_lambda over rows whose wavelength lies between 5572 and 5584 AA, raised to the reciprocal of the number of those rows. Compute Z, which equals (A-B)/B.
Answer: 0.04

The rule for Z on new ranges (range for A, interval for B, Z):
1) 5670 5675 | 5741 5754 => 0.01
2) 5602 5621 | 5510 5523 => 0.03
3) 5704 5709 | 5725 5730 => -0.07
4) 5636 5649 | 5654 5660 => -0.03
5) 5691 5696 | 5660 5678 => -0.01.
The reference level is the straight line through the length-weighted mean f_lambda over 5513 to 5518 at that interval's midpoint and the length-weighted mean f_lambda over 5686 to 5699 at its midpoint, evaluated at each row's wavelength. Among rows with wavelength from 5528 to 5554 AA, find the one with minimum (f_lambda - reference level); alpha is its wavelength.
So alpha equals 5552.39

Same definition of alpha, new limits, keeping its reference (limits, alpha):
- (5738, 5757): 5747.52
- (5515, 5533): 5524.34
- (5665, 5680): 5668.66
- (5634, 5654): 5634.82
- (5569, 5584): 5570.32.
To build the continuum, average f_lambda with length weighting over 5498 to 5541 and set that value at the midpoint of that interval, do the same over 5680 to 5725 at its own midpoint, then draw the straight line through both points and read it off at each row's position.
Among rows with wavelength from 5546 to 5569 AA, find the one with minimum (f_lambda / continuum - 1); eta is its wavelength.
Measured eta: 5552.39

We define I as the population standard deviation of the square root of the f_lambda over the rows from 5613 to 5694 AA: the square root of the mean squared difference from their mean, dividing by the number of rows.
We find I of 0.04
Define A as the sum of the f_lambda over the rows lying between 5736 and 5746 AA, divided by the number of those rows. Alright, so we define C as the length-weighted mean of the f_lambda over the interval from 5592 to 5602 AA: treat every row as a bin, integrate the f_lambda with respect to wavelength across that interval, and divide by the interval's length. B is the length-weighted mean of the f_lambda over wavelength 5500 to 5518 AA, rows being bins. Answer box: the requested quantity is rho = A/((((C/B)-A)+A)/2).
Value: 2.64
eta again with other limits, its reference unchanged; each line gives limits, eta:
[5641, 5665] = 5663.44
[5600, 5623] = 5608.93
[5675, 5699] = 5686.96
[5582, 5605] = 5590.88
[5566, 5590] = 5570.32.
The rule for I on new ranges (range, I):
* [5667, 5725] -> 0.04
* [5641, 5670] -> 0.03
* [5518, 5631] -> 0.10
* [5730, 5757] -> 0.06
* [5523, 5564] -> 0.14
